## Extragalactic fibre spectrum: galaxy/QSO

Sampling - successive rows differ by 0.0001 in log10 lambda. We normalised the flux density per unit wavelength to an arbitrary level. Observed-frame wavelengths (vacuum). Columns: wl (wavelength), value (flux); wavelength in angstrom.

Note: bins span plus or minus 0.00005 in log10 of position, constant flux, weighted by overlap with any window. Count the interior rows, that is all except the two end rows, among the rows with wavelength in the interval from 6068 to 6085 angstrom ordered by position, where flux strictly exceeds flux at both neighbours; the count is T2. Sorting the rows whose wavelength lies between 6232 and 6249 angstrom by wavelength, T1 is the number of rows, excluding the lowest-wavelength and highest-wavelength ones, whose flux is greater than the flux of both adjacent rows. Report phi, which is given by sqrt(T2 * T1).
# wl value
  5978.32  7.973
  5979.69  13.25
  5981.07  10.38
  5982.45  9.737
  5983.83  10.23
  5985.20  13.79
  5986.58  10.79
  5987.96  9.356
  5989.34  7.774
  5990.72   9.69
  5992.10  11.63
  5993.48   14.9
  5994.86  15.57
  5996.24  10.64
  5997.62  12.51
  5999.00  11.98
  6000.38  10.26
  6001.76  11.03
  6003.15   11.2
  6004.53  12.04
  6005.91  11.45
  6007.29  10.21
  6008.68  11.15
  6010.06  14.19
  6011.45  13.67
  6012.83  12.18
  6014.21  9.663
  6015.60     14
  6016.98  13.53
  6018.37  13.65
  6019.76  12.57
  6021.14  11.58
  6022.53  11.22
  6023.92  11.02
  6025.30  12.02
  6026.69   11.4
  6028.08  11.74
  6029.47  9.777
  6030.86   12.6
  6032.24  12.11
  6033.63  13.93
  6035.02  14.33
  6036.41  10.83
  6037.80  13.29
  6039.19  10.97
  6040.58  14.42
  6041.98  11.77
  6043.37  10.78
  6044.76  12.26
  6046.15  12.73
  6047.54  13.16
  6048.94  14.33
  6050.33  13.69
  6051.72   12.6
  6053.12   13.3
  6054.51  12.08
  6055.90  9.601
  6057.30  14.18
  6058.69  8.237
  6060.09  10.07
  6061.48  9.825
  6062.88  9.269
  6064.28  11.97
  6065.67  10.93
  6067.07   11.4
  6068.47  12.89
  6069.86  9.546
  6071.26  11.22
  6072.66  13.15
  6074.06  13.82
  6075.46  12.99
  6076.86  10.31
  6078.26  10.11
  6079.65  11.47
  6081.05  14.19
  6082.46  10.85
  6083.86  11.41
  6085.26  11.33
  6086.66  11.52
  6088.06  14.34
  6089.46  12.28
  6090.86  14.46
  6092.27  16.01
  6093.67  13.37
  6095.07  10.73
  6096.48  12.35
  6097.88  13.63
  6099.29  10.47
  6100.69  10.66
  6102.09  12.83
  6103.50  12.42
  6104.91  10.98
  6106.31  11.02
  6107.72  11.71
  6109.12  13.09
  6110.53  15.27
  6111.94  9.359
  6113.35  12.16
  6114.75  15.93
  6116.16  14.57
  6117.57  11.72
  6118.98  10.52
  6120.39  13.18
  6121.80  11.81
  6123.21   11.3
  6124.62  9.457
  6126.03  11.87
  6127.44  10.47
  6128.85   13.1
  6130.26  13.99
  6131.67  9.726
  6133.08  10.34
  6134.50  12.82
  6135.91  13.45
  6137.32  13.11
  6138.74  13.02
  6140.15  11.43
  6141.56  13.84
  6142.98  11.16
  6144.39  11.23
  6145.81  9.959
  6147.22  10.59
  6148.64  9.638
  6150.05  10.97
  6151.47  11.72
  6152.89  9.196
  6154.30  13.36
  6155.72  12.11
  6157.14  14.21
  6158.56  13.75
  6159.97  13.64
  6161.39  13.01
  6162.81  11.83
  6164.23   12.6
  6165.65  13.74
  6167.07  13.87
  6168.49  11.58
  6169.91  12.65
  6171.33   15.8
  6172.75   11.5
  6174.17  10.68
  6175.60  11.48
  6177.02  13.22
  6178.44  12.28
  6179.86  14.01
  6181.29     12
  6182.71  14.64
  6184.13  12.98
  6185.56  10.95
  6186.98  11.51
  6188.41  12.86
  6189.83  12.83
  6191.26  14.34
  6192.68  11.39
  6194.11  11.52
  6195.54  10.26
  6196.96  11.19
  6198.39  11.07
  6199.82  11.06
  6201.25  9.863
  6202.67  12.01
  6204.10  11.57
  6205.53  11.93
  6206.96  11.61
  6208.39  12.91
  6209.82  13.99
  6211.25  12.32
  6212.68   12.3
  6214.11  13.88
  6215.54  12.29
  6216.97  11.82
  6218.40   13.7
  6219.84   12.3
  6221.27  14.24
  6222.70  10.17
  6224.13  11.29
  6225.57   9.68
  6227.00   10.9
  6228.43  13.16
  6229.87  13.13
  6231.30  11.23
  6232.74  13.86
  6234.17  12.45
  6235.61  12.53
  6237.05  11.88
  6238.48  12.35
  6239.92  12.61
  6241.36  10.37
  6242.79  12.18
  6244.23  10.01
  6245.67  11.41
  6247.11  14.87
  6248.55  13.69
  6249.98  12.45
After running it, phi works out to 2.8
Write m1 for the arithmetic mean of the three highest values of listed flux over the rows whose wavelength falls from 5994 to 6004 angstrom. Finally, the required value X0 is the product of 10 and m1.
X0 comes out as 134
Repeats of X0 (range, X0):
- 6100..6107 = 121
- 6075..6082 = 129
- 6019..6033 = 124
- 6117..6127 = 123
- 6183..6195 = 134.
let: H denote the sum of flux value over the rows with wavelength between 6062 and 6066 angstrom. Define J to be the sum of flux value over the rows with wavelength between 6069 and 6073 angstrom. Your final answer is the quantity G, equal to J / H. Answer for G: 1.05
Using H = 32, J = 34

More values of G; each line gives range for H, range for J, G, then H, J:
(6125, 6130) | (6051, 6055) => 1.07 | 35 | 38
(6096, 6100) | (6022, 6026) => 0.94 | 36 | 34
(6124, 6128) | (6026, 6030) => 1.04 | 32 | 33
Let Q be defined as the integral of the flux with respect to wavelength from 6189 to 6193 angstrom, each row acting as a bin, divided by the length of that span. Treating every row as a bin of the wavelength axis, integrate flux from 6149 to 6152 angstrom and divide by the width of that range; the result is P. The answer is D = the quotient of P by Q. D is 0.86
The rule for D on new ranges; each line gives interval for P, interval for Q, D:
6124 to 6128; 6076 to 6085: 0.93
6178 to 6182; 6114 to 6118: 0.90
